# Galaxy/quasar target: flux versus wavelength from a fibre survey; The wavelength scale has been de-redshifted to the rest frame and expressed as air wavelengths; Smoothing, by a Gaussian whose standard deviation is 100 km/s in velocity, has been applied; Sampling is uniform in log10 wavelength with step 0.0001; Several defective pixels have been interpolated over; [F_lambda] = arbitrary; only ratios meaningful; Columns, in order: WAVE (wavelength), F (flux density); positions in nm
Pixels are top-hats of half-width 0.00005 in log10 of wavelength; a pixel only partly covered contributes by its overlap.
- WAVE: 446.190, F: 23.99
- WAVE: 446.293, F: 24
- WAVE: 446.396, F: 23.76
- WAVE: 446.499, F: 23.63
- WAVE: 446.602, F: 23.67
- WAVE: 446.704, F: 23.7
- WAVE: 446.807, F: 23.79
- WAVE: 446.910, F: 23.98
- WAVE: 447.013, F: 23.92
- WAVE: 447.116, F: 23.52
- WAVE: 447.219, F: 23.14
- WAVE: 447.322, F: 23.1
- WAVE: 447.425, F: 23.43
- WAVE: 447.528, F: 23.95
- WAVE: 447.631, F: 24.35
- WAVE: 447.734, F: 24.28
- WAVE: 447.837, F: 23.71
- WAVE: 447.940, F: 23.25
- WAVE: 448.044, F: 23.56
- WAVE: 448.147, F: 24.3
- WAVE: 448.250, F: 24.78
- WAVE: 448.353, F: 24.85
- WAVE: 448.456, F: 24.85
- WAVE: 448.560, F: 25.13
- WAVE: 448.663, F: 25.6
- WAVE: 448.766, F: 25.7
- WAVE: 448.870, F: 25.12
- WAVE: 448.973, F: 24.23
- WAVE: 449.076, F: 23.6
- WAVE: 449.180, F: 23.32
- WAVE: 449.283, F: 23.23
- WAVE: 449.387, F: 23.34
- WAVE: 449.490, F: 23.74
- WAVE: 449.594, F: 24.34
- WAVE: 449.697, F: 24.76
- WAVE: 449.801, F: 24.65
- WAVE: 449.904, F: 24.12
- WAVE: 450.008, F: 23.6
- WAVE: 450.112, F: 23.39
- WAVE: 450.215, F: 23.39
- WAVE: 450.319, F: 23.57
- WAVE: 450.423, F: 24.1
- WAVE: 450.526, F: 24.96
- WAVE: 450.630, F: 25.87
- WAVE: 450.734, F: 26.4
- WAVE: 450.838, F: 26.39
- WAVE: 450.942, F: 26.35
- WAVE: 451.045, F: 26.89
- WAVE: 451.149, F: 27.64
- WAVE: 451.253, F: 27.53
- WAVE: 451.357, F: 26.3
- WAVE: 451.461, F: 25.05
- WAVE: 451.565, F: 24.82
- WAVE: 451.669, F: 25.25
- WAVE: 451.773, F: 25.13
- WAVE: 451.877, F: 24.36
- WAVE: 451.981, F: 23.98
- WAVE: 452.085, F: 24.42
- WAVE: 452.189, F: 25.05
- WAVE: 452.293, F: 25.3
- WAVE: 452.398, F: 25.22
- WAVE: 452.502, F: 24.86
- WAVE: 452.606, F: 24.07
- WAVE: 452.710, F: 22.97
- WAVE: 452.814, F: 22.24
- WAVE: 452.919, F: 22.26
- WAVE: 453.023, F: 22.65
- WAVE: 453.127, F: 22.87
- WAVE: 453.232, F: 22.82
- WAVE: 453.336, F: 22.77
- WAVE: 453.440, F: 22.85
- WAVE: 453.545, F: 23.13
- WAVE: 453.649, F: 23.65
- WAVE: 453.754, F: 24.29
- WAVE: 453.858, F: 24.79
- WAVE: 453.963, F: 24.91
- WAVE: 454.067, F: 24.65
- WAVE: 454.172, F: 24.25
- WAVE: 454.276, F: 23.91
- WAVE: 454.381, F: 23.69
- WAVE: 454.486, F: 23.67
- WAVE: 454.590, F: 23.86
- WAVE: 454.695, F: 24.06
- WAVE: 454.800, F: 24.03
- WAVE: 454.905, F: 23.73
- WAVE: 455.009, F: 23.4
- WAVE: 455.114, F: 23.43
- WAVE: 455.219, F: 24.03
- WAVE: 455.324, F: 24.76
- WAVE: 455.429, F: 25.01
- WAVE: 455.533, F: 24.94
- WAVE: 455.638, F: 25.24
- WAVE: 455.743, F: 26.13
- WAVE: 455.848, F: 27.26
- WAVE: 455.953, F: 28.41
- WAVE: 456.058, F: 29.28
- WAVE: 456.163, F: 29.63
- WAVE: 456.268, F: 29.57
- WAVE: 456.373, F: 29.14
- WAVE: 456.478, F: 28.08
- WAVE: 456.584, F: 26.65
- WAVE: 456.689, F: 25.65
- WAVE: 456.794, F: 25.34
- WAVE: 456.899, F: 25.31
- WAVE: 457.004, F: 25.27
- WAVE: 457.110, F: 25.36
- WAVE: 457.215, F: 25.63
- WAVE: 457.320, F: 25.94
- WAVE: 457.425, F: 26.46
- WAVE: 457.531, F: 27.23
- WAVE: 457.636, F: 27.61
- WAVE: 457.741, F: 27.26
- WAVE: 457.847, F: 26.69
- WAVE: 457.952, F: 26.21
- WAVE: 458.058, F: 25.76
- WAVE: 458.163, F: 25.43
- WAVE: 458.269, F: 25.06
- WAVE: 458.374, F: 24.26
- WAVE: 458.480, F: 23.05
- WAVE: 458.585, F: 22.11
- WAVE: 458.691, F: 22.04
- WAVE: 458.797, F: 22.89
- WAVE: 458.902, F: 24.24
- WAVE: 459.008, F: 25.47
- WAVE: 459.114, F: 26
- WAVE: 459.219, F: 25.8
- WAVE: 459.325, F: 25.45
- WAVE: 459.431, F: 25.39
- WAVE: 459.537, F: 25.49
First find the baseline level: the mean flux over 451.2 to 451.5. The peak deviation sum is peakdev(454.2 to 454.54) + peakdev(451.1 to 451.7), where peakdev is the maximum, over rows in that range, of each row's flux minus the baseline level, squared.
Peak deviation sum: 9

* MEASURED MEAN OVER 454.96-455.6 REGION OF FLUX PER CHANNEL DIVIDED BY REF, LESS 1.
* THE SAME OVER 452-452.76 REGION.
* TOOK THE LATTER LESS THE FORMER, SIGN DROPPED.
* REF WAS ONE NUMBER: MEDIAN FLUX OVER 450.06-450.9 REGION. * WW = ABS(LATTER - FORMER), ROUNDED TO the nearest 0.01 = 0.01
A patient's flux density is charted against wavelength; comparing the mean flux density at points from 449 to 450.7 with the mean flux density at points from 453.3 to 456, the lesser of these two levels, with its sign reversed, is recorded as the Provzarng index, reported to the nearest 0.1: -24.0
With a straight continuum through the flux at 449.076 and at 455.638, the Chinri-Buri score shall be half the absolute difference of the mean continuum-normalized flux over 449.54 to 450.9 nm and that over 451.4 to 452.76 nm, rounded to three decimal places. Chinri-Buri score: 0.008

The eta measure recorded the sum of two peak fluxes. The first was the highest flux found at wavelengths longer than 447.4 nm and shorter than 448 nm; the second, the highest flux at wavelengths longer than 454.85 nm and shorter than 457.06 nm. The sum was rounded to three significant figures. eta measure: 54.0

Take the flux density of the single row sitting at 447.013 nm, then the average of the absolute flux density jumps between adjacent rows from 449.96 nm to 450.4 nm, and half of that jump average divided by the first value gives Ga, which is 0.003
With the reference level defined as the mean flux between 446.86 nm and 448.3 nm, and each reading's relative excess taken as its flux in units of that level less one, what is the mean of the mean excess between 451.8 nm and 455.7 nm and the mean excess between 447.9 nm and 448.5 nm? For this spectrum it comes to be 0.013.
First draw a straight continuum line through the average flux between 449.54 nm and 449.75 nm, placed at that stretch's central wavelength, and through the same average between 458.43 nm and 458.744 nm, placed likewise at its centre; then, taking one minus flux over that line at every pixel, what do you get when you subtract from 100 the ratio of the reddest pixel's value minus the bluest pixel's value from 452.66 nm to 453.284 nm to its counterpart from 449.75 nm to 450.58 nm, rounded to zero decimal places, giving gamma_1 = 100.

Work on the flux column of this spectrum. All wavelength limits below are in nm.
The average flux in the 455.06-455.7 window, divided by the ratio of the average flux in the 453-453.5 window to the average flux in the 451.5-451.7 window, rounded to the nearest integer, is 27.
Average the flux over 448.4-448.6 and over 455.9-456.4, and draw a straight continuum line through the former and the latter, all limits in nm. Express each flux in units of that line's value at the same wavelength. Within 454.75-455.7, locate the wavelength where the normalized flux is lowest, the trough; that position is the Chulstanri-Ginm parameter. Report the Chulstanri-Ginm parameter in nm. 455.114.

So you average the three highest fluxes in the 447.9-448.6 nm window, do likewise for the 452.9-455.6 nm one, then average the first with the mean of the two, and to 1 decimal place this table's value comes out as 24.9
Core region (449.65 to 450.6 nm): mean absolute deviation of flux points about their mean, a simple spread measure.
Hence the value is 0.51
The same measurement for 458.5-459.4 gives 1.43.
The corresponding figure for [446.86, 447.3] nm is 0.31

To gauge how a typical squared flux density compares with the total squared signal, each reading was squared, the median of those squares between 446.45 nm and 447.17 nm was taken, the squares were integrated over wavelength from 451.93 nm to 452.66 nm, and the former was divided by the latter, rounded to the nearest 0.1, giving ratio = 1.3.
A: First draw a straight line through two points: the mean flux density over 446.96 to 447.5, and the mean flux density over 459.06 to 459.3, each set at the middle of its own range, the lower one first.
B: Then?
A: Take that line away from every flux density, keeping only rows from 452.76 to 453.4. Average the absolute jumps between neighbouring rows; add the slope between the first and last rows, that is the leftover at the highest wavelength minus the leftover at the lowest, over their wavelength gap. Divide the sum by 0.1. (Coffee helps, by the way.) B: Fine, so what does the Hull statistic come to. 10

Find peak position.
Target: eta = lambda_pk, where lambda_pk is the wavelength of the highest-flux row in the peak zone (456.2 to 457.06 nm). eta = 456.268 nm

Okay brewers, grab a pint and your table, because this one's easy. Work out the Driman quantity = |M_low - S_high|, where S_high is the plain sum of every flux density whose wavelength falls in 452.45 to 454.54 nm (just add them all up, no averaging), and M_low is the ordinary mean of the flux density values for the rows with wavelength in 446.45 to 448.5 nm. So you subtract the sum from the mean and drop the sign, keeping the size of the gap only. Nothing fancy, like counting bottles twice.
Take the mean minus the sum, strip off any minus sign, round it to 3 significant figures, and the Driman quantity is 447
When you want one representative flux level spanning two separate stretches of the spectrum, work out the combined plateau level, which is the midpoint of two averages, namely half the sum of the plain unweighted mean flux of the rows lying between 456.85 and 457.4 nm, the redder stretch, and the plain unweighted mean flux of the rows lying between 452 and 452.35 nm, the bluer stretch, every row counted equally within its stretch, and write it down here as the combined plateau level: 25.2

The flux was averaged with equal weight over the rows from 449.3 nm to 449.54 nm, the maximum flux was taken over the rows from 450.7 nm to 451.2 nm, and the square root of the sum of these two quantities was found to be 7.15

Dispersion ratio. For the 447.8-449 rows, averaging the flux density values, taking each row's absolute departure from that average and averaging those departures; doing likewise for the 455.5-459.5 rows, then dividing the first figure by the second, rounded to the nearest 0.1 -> 0.5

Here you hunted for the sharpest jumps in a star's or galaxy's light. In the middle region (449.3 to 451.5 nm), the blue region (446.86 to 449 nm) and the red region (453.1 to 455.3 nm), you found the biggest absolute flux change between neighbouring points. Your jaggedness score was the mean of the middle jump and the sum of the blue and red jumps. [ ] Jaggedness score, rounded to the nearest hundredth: 1.39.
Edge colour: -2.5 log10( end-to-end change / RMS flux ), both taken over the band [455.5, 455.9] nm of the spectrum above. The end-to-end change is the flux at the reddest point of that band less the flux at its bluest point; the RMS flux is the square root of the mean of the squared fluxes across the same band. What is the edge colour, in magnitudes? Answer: 2.6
